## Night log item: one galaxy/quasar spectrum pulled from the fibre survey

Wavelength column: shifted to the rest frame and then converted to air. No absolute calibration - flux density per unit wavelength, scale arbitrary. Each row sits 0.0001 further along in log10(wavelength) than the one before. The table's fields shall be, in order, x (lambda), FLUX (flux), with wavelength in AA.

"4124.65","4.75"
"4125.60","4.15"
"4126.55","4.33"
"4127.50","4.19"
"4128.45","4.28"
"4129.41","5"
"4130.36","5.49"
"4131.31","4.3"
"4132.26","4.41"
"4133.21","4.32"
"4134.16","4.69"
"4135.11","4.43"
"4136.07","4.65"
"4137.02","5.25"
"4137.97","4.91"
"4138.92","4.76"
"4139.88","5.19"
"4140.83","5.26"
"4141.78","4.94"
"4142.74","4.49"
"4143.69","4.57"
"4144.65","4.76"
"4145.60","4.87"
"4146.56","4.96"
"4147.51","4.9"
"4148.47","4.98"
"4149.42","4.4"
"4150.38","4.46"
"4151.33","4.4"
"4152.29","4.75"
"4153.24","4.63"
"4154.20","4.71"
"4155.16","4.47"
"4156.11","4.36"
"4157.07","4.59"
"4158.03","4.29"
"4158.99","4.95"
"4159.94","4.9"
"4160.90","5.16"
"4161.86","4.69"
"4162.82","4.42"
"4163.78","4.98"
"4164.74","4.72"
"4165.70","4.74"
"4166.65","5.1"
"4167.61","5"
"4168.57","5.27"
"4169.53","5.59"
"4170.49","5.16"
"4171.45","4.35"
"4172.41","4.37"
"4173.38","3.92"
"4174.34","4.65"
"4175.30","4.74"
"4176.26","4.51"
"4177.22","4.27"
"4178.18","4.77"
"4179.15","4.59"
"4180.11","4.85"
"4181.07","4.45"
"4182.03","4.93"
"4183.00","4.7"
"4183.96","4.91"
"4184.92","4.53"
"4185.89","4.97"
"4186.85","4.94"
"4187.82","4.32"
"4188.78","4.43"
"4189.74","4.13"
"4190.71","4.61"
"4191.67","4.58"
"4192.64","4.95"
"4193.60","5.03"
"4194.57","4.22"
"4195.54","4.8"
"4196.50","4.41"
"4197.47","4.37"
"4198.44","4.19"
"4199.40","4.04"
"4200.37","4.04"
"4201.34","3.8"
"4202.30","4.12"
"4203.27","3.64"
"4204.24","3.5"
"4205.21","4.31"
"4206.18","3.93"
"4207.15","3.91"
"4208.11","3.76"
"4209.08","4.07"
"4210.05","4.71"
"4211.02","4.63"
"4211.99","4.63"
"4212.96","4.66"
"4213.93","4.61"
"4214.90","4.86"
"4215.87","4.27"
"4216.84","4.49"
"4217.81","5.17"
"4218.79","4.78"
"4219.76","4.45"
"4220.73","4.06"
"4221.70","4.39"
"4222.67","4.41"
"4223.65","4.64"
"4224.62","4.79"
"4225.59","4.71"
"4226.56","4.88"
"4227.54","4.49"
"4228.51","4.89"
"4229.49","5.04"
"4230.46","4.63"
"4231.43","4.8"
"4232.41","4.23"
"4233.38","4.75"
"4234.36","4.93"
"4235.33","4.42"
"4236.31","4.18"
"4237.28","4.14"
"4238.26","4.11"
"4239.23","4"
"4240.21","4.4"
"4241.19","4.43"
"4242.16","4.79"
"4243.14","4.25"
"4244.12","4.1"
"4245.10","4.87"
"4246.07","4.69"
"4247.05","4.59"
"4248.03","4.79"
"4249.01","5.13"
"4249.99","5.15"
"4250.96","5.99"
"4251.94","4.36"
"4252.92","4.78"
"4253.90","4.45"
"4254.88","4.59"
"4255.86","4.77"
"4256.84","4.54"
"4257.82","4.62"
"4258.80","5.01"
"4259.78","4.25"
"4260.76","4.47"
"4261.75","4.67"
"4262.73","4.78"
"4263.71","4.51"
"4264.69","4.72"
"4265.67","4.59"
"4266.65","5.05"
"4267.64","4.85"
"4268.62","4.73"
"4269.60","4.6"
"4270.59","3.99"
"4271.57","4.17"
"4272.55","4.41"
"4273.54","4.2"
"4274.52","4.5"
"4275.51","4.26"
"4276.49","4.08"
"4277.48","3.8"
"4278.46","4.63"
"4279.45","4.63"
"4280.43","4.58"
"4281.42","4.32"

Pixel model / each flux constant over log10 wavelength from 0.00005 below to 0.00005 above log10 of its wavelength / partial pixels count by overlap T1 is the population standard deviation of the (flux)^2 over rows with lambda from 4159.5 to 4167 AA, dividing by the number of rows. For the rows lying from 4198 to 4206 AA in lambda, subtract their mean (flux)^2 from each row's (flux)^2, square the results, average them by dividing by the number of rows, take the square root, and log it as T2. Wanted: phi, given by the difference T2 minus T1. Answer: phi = -0.1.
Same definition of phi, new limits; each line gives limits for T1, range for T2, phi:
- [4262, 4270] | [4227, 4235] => 0.8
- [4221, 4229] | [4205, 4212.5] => 1.3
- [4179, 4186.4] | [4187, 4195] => 1.0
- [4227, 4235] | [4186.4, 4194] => 0.5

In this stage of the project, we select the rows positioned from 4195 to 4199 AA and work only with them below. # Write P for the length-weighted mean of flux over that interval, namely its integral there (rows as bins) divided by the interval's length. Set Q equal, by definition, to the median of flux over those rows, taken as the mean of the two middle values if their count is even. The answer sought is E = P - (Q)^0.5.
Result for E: 2.34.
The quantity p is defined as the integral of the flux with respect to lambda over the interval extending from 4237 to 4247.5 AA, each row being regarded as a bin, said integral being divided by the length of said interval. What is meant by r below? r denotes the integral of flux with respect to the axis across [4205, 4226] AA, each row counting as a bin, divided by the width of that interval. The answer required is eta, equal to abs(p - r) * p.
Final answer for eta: 0.29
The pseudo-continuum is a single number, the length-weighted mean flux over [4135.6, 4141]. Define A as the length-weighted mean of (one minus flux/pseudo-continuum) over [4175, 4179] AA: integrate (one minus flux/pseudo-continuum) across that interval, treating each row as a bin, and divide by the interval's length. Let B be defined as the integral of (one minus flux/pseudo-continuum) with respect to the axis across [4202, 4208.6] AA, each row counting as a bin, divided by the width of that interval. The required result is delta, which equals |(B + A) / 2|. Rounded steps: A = 0.09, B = 0.22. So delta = 0.15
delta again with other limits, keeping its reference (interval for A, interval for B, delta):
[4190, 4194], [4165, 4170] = 0.01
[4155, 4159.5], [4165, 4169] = 0.04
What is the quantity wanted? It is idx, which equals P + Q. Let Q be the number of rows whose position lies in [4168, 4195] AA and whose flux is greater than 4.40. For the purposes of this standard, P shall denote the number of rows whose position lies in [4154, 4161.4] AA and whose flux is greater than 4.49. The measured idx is 26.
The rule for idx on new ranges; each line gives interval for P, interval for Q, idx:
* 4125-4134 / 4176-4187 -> 13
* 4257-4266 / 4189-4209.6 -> 13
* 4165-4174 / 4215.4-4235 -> 22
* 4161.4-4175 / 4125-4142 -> 22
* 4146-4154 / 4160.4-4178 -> 19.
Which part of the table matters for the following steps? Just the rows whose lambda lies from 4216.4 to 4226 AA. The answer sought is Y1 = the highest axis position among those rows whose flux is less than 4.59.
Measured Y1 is 4222.67 AA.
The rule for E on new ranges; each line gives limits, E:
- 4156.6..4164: 2.55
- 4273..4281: 2.24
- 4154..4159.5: 2.43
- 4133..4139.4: 2.57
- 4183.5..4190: 2.49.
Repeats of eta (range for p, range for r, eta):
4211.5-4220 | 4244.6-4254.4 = 1.02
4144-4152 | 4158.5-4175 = 0.51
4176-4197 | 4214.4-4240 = 0.36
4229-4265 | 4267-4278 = 1.32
